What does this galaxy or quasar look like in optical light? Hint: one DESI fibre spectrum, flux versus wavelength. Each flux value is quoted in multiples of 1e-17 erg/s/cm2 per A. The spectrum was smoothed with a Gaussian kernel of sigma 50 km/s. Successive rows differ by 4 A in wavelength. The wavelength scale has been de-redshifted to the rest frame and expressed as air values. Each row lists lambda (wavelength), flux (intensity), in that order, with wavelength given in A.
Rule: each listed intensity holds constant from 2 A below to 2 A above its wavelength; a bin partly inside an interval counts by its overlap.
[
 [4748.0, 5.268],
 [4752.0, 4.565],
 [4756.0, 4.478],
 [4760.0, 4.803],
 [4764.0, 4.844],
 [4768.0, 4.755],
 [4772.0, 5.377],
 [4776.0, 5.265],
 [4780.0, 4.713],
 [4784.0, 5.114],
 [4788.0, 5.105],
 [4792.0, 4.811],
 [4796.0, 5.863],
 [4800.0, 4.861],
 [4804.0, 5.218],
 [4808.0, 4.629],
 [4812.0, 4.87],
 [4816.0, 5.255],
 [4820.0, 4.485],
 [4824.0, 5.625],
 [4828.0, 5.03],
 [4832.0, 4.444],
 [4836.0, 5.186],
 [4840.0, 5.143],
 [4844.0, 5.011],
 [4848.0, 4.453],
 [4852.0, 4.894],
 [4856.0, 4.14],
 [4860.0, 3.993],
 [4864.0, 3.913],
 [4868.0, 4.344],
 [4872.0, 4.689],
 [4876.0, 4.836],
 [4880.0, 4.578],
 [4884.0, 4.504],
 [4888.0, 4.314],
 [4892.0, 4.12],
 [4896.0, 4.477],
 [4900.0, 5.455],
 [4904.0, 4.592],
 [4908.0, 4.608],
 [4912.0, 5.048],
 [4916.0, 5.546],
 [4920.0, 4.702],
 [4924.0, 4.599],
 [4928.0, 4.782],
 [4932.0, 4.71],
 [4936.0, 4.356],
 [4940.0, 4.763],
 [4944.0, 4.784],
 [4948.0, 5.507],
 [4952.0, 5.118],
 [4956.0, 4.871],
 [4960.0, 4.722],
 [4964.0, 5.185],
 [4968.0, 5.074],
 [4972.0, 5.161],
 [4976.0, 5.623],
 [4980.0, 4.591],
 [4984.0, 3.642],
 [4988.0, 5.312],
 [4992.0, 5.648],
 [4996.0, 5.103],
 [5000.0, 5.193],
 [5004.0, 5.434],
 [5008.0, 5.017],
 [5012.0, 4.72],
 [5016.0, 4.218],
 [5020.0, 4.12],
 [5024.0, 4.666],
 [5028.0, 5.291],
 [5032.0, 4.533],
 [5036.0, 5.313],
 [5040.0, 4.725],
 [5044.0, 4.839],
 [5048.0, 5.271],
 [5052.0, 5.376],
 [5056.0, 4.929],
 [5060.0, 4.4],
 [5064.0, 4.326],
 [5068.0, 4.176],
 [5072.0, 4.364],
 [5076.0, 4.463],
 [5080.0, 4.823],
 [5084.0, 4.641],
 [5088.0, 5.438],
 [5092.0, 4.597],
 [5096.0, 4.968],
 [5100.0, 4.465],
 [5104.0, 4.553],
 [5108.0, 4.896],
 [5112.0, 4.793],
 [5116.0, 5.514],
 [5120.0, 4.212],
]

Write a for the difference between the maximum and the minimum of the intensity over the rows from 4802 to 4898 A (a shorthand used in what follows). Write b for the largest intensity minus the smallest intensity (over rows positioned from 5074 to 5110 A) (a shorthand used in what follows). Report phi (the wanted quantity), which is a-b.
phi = 0.74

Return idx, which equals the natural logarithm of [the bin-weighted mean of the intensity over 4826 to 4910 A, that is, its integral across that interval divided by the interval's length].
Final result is 1.53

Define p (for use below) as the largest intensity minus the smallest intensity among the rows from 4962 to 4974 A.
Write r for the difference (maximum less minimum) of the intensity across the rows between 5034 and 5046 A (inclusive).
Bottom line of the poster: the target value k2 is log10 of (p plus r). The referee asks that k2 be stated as -0.16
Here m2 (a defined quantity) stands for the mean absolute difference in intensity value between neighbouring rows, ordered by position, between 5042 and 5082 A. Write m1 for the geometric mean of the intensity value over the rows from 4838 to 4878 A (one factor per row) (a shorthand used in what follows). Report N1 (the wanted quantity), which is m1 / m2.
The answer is 17.1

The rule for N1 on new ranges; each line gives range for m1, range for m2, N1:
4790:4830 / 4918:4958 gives 18.2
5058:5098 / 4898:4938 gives 12.3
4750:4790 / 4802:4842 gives 8.7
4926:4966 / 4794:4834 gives 7.7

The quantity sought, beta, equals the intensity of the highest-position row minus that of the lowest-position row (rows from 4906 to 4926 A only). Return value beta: 0.0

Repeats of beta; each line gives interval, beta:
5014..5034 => 0.3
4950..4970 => 0.0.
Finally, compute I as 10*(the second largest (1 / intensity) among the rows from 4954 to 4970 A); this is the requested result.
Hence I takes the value 2.1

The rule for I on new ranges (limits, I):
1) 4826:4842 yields 2.0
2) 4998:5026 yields 2.4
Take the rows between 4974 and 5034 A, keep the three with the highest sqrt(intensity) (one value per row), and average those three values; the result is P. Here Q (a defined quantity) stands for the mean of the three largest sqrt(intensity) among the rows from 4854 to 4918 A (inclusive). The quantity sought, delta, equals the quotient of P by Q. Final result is 1.02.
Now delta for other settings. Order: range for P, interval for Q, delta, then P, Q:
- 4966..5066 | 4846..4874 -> 1.09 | 2.36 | 2.16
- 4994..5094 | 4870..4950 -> 0.99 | 2.33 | 2.35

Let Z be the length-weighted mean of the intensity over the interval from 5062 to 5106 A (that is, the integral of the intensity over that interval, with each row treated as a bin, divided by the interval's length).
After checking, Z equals 4.62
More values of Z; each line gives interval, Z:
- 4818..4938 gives 4.69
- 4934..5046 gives 4.91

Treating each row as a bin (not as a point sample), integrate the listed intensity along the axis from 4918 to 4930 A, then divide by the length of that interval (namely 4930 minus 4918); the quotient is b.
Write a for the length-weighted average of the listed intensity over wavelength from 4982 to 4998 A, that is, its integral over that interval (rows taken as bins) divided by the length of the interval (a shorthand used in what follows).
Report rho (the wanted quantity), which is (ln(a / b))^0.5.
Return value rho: 0.22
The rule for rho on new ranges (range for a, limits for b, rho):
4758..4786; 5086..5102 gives 0.15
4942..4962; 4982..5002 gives 0.06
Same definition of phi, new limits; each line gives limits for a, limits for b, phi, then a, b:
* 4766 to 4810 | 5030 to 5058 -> 0.39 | 1.23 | 0.8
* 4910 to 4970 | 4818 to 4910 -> -0.52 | 1.19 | 1.7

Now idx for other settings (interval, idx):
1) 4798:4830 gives 1.61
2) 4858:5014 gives 1.57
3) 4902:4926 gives 1.58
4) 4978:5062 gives 1.58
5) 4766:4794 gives 1.61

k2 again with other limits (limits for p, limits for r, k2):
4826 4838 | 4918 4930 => -0.03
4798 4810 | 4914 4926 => 0.19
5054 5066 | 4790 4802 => 0.22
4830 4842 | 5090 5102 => 0.10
